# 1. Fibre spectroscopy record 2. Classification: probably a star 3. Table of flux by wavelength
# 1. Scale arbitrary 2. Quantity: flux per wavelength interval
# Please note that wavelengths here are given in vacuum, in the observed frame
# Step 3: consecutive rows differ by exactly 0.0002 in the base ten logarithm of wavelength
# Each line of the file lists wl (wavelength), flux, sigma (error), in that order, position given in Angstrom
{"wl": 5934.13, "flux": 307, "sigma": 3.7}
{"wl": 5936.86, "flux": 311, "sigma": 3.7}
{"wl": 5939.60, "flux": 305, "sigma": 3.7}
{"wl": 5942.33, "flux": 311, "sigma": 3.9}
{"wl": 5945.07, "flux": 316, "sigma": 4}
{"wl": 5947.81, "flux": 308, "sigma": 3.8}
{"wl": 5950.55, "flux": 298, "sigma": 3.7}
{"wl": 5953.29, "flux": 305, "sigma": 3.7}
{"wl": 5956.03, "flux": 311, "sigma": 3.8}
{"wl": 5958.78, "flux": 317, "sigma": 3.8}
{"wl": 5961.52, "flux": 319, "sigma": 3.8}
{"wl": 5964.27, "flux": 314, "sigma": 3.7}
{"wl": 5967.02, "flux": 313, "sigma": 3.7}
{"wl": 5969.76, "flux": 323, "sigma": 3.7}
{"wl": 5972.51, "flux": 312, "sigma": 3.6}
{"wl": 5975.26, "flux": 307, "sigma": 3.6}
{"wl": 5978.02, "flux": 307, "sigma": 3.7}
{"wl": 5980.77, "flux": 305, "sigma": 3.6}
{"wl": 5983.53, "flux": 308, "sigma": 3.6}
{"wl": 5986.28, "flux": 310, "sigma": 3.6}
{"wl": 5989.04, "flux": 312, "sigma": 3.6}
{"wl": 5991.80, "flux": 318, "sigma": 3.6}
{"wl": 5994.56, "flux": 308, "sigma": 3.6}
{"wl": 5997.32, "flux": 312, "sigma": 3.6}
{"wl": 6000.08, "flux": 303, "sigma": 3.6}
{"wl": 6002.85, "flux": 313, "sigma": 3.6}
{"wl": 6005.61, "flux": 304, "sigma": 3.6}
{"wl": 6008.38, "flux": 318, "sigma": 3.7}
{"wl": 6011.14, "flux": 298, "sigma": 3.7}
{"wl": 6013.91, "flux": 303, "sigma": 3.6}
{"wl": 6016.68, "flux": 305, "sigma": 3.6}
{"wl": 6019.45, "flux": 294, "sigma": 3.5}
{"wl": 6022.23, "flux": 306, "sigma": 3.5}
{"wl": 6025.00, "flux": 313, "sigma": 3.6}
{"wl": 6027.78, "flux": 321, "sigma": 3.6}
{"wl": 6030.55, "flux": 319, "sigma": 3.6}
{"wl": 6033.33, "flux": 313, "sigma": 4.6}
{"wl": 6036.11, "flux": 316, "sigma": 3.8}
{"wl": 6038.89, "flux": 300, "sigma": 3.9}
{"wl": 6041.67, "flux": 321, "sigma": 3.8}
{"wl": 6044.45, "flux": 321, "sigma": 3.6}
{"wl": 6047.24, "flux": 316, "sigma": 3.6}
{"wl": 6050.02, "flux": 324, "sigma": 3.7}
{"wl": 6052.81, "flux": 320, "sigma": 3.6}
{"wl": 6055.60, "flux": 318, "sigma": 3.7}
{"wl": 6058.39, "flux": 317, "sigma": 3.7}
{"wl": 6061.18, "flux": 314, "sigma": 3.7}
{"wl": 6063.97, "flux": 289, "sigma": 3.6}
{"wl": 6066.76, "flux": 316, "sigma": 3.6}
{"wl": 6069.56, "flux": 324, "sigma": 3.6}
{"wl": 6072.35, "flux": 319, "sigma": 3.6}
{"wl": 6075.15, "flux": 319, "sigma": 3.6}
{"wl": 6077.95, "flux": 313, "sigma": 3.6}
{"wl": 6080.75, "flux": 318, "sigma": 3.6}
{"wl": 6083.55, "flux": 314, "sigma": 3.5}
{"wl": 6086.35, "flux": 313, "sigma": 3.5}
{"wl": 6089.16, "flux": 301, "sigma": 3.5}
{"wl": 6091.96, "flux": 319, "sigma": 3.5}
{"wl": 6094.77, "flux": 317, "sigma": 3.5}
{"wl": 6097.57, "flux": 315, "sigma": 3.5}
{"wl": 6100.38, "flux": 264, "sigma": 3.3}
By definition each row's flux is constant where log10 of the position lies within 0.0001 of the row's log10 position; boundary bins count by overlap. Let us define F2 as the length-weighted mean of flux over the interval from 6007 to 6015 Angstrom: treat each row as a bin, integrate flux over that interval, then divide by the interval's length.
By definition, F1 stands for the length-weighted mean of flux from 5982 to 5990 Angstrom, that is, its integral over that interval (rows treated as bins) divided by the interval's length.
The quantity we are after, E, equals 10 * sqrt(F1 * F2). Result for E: 3082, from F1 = 310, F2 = 307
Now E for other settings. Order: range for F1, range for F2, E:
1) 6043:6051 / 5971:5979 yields 3144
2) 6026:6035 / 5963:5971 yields 3171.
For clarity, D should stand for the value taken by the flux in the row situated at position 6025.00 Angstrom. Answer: 313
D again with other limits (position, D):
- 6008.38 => 318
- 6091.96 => 319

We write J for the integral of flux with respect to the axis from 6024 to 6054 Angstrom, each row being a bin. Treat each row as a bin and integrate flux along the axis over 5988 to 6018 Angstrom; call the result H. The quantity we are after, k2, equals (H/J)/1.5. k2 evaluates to 0.649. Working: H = 9257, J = 9503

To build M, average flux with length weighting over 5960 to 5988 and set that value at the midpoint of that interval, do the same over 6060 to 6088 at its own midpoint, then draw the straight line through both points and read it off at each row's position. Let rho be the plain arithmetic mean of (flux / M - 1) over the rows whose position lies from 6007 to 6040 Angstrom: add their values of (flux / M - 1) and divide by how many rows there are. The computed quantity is -0.013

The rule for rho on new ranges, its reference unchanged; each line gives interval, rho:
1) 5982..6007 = -0.008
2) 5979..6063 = -0.003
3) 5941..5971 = 0.002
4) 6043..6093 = 0.005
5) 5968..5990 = -0.005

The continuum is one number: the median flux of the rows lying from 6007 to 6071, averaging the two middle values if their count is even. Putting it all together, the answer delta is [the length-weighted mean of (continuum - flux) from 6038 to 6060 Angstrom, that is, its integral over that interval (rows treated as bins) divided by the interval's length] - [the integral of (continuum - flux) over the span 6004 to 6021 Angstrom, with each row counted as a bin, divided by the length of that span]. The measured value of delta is -14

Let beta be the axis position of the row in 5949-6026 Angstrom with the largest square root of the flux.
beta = 5969.76 Angstrom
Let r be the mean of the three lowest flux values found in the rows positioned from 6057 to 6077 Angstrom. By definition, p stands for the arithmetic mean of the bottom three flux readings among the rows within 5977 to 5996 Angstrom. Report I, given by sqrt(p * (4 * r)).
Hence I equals 613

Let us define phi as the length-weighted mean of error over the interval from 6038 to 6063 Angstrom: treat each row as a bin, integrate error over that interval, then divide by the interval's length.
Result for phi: 3.69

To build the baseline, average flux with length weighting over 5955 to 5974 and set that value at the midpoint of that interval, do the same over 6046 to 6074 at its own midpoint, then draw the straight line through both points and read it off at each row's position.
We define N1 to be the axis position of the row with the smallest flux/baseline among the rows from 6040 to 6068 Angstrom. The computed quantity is 6063.97 Angstrom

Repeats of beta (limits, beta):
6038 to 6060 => 6050.02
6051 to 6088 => 6069.56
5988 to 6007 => 5991.80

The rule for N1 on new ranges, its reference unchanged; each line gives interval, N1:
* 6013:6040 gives 6019.45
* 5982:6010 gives 6000.08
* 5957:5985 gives 5980.77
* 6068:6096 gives 6089.16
